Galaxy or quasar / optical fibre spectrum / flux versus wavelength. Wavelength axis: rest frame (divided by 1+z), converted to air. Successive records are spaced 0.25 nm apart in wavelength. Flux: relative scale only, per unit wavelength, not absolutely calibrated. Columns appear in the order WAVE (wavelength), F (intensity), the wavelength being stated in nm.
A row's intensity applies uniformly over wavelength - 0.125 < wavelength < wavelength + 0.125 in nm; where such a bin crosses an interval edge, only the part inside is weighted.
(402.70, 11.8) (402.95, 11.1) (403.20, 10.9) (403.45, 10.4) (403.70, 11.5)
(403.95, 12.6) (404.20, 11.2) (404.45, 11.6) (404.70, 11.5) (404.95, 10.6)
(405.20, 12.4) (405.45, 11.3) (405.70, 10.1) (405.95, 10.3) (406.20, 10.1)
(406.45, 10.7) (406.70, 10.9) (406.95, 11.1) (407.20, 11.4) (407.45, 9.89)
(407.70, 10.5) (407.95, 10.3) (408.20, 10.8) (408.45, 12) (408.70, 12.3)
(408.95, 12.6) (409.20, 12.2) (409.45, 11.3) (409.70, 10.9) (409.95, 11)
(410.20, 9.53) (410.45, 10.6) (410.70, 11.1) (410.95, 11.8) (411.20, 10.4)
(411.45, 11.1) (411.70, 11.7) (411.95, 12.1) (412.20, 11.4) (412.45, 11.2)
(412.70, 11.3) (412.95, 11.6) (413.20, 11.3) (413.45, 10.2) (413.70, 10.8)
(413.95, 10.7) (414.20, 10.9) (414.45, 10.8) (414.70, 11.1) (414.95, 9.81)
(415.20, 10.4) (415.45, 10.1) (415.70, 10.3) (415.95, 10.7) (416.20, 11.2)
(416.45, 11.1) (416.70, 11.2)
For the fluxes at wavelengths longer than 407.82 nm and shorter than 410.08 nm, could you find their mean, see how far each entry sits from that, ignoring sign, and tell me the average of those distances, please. 0.70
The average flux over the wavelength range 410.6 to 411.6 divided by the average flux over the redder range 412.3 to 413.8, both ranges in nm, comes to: 1.00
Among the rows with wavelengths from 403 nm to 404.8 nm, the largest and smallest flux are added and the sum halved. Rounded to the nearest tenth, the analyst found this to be 11.5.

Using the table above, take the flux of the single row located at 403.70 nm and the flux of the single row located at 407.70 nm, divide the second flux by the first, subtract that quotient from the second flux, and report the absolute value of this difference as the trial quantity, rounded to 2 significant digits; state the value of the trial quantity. 9.6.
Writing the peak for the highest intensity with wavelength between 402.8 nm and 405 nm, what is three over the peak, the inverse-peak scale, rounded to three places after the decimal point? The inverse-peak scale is 0.238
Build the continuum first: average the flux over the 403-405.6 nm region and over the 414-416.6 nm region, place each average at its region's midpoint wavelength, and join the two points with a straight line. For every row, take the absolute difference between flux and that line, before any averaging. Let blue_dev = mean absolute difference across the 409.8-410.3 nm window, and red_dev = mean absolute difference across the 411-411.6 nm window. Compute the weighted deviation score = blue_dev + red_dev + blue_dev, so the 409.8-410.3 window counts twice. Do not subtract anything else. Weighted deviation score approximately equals 1.8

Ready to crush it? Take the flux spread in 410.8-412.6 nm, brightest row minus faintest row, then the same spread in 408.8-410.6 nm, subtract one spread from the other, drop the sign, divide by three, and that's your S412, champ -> 0.46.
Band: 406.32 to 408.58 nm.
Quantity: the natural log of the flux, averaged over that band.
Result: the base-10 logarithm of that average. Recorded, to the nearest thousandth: 0.377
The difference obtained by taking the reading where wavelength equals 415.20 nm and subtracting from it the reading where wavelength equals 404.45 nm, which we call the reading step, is -1.2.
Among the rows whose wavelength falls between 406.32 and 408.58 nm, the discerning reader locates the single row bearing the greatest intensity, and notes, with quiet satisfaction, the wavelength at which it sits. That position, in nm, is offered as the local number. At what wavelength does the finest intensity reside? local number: 408.45 nm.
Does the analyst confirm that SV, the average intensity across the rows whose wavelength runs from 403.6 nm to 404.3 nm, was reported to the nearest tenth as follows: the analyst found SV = 11.8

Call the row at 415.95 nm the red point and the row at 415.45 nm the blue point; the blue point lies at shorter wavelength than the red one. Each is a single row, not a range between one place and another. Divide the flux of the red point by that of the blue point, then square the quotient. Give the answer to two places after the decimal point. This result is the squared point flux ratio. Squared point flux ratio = 1.12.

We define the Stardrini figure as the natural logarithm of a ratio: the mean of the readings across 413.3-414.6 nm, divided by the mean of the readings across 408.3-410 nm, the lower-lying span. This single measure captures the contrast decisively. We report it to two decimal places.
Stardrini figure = -0.10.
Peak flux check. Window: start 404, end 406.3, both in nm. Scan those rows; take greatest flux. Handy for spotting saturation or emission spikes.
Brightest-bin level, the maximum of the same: 12.4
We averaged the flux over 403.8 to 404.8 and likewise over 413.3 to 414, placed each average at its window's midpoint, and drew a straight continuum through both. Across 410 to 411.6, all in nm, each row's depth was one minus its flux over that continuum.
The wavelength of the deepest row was 410.20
